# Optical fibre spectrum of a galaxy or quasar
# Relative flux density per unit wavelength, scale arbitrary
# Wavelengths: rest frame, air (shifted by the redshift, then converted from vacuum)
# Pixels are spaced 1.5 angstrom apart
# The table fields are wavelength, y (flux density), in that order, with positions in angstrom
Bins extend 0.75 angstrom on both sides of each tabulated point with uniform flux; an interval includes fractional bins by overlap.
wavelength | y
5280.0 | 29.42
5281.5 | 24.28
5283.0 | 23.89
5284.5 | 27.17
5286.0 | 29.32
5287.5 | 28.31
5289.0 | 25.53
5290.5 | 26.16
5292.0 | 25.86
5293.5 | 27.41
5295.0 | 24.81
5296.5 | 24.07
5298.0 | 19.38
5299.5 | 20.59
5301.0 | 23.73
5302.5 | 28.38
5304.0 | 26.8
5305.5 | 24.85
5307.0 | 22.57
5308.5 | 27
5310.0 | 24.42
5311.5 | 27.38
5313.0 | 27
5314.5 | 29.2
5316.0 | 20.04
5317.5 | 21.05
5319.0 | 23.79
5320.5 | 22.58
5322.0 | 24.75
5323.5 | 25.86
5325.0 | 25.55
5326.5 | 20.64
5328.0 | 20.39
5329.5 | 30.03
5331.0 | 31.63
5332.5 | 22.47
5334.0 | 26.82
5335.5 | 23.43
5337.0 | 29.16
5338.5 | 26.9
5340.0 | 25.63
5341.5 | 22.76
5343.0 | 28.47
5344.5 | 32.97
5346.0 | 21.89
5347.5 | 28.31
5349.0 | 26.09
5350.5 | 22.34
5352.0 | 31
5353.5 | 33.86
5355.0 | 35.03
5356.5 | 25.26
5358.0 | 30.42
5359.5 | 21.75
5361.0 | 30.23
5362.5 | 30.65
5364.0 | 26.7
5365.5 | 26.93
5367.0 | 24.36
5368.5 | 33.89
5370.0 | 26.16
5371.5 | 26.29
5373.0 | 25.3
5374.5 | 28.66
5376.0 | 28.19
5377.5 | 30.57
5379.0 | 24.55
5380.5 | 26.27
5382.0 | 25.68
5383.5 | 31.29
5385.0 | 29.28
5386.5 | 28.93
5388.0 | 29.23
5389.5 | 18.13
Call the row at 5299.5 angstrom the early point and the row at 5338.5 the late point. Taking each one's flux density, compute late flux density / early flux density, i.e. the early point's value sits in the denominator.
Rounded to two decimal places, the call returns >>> 1.31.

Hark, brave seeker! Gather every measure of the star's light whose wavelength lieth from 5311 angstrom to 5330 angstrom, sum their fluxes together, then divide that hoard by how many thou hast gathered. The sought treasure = 24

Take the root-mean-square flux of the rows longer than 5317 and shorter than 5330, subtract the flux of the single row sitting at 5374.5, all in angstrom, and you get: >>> -4.6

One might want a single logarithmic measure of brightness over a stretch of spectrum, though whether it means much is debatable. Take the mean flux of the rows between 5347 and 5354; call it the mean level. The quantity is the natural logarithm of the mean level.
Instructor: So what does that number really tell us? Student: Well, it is 3.34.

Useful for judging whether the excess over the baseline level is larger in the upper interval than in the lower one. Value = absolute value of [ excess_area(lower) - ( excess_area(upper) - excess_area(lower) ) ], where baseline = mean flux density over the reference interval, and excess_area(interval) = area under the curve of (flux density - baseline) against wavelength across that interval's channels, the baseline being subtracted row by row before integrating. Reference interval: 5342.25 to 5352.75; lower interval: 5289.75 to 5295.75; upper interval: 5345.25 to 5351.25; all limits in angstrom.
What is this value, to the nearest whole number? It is 1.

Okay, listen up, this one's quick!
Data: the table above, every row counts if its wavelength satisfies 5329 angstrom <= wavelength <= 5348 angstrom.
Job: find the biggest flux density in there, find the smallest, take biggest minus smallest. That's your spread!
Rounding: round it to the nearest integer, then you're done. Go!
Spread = 11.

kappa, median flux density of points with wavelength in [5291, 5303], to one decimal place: 24.4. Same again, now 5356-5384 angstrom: 26.7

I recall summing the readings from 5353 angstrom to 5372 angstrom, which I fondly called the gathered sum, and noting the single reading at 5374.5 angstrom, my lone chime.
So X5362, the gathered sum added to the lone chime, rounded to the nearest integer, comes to 400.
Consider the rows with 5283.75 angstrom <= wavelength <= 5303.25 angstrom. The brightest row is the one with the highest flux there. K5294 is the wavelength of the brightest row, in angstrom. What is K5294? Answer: 5286.0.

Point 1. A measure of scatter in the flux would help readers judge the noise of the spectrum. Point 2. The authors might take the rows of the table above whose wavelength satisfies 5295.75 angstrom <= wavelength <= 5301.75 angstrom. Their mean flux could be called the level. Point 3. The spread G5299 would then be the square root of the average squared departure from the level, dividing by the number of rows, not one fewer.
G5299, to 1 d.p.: 2.0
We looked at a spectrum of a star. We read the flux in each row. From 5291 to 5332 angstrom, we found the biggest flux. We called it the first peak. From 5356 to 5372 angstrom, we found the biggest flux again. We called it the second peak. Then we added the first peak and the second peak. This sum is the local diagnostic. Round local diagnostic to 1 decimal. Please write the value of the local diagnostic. 65.5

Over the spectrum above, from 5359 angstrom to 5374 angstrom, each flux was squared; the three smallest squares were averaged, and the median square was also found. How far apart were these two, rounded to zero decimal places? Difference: 133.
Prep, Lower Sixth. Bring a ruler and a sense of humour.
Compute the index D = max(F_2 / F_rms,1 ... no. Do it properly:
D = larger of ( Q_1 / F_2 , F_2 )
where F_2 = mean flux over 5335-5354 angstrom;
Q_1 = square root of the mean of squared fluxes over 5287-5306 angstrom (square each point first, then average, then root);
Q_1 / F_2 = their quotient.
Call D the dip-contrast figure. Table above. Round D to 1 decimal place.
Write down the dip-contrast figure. 27.1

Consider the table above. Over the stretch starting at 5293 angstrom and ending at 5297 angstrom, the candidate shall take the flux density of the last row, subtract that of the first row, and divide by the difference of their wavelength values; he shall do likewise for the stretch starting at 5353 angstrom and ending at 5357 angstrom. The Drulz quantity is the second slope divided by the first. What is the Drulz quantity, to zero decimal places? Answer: 3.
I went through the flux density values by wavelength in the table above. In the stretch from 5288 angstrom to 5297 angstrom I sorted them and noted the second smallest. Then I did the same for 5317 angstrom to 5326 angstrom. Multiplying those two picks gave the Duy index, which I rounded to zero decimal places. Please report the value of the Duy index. 560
